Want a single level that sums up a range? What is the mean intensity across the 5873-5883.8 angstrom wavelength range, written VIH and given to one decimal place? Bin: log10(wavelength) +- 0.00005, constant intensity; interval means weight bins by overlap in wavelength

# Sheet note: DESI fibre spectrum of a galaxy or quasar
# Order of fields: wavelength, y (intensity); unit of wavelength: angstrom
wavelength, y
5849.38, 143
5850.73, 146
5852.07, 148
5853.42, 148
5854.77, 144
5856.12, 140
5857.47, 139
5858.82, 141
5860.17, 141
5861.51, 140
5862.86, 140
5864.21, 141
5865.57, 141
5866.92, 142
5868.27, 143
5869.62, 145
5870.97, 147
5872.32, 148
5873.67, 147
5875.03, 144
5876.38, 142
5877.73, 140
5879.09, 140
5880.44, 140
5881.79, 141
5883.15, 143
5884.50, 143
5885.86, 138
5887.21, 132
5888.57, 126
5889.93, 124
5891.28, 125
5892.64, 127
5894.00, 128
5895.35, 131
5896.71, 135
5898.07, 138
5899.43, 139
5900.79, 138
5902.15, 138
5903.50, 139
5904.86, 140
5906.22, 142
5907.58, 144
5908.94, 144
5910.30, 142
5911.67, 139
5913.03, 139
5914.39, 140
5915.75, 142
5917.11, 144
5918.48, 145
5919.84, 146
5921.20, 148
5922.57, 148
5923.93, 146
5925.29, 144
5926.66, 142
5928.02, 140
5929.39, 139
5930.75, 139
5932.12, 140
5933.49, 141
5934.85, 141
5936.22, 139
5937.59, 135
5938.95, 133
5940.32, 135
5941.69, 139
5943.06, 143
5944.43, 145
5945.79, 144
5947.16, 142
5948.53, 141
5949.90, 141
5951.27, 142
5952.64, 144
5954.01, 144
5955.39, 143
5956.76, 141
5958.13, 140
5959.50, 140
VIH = 142.1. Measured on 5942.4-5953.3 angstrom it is 142.8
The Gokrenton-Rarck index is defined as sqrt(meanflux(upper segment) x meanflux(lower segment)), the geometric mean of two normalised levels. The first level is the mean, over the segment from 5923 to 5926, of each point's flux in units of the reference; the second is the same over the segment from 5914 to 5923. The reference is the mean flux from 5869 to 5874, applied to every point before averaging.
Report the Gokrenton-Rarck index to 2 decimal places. 0.99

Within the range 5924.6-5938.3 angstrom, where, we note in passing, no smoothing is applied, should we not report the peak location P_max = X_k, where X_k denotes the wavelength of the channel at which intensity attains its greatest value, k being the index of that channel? 5925.29 angstrom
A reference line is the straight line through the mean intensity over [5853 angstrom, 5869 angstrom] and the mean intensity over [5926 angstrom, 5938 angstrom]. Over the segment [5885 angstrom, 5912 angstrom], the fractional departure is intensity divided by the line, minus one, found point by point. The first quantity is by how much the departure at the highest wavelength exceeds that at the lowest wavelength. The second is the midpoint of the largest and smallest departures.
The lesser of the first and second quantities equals -0.046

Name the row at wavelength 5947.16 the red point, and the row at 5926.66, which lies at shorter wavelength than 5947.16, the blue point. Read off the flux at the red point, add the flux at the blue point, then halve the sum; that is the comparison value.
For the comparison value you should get 142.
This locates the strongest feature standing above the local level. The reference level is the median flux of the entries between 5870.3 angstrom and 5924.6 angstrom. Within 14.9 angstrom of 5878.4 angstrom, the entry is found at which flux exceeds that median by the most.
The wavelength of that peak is 5872.32 angstrom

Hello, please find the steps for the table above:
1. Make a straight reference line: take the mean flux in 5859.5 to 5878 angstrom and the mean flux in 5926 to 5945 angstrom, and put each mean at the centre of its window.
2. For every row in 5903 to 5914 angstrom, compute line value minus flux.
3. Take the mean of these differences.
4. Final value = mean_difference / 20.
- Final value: 0.0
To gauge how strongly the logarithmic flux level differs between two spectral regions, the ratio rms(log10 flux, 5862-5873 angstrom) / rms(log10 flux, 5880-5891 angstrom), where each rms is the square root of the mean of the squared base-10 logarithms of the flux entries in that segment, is 1.01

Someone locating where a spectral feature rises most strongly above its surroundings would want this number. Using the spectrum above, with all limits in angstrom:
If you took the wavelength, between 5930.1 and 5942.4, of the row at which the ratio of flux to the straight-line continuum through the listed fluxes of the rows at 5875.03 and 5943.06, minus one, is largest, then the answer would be 5934.85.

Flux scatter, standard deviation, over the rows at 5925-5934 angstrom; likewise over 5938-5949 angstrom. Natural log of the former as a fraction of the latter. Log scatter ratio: -0.9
